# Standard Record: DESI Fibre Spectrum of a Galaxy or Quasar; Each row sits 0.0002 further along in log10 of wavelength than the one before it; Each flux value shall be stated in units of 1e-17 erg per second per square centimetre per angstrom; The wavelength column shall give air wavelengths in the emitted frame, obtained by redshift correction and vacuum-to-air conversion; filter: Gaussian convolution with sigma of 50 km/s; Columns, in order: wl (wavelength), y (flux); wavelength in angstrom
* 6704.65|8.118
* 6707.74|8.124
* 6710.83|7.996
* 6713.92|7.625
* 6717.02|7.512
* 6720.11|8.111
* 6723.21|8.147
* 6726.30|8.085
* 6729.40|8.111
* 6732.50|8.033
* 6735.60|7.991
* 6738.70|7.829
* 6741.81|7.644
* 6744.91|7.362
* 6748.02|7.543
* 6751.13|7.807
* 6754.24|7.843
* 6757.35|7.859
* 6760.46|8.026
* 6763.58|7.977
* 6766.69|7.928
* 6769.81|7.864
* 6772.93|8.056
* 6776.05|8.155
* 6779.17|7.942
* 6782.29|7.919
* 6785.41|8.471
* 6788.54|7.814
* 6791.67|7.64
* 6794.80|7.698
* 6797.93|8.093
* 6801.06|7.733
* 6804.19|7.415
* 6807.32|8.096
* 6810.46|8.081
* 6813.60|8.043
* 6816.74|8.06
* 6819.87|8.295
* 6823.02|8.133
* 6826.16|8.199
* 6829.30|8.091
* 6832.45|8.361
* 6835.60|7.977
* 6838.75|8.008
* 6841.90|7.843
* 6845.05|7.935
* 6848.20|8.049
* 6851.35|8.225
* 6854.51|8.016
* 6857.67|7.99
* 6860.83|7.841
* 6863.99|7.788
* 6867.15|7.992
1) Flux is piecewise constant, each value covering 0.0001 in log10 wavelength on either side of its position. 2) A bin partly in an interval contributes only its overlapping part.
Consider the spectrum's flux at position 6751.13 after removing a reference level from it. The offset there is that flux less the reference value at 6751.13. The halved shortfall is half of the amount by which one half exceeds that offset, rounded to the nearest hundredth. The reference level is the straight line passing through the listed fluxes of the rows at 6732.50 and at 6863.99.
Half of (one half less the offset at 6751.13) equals 0.35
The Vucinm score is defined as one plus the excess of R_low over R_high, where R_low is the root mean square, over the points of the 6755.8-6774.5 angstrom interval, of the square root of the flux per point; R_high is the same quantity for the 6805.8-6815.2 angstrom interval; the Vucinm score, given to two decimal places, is 0.98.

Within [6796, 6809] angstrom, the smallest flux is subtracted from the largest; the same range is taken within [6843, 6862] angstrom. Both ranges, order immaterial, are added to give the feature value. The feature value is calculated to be 1.1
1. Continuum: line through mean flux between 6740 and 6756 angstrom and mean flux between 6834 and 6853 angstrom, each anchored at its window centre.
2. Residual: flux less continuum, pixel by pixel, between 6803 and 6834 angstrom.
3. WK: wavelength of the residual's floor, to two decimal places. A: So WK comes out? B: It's 6804.19 angstrom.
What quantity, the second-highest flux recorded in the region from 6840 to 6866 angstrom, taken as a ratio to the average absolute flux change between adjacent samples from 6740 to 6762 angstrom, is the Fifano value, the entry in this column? 51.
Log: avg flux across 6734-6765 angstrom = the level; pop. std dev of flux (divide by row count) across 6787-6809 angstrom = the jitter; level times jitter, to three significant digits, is 1.77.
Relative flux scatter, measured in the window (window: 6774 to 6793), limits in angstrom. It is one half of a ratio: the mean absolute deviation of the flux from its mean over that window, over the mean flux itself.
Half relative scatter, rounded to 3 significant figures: 0.0135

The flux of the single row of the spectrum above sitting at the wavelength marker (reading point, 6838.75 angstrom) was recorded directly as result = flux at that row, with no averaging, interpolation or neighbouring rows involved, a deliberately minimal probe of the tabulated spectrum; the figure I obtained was 8.008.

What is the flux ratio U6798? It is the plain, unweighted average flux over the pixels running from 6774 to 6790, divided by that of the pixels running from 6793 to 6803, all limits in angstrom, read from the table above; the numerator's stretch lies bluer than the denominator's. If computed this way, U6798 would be 1.03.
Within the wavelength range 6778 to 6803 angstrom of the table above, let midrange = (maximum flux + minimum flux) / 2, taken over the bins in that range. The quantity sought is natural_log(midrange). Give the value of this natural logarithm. 2.09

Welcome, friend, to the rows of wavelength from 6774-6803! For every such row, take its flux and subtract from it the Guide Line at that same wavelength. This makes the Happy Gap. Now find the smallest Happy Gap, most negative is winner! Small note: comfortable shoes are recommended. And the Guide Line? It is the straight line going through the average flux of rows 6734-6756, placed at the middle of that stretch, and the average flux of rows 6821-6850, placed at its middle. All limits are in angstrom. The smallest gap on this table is -0.26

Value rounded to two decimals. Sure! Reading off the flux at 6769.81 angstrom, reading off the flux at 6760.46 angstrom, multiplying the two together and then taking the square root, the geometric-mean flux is 7.94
